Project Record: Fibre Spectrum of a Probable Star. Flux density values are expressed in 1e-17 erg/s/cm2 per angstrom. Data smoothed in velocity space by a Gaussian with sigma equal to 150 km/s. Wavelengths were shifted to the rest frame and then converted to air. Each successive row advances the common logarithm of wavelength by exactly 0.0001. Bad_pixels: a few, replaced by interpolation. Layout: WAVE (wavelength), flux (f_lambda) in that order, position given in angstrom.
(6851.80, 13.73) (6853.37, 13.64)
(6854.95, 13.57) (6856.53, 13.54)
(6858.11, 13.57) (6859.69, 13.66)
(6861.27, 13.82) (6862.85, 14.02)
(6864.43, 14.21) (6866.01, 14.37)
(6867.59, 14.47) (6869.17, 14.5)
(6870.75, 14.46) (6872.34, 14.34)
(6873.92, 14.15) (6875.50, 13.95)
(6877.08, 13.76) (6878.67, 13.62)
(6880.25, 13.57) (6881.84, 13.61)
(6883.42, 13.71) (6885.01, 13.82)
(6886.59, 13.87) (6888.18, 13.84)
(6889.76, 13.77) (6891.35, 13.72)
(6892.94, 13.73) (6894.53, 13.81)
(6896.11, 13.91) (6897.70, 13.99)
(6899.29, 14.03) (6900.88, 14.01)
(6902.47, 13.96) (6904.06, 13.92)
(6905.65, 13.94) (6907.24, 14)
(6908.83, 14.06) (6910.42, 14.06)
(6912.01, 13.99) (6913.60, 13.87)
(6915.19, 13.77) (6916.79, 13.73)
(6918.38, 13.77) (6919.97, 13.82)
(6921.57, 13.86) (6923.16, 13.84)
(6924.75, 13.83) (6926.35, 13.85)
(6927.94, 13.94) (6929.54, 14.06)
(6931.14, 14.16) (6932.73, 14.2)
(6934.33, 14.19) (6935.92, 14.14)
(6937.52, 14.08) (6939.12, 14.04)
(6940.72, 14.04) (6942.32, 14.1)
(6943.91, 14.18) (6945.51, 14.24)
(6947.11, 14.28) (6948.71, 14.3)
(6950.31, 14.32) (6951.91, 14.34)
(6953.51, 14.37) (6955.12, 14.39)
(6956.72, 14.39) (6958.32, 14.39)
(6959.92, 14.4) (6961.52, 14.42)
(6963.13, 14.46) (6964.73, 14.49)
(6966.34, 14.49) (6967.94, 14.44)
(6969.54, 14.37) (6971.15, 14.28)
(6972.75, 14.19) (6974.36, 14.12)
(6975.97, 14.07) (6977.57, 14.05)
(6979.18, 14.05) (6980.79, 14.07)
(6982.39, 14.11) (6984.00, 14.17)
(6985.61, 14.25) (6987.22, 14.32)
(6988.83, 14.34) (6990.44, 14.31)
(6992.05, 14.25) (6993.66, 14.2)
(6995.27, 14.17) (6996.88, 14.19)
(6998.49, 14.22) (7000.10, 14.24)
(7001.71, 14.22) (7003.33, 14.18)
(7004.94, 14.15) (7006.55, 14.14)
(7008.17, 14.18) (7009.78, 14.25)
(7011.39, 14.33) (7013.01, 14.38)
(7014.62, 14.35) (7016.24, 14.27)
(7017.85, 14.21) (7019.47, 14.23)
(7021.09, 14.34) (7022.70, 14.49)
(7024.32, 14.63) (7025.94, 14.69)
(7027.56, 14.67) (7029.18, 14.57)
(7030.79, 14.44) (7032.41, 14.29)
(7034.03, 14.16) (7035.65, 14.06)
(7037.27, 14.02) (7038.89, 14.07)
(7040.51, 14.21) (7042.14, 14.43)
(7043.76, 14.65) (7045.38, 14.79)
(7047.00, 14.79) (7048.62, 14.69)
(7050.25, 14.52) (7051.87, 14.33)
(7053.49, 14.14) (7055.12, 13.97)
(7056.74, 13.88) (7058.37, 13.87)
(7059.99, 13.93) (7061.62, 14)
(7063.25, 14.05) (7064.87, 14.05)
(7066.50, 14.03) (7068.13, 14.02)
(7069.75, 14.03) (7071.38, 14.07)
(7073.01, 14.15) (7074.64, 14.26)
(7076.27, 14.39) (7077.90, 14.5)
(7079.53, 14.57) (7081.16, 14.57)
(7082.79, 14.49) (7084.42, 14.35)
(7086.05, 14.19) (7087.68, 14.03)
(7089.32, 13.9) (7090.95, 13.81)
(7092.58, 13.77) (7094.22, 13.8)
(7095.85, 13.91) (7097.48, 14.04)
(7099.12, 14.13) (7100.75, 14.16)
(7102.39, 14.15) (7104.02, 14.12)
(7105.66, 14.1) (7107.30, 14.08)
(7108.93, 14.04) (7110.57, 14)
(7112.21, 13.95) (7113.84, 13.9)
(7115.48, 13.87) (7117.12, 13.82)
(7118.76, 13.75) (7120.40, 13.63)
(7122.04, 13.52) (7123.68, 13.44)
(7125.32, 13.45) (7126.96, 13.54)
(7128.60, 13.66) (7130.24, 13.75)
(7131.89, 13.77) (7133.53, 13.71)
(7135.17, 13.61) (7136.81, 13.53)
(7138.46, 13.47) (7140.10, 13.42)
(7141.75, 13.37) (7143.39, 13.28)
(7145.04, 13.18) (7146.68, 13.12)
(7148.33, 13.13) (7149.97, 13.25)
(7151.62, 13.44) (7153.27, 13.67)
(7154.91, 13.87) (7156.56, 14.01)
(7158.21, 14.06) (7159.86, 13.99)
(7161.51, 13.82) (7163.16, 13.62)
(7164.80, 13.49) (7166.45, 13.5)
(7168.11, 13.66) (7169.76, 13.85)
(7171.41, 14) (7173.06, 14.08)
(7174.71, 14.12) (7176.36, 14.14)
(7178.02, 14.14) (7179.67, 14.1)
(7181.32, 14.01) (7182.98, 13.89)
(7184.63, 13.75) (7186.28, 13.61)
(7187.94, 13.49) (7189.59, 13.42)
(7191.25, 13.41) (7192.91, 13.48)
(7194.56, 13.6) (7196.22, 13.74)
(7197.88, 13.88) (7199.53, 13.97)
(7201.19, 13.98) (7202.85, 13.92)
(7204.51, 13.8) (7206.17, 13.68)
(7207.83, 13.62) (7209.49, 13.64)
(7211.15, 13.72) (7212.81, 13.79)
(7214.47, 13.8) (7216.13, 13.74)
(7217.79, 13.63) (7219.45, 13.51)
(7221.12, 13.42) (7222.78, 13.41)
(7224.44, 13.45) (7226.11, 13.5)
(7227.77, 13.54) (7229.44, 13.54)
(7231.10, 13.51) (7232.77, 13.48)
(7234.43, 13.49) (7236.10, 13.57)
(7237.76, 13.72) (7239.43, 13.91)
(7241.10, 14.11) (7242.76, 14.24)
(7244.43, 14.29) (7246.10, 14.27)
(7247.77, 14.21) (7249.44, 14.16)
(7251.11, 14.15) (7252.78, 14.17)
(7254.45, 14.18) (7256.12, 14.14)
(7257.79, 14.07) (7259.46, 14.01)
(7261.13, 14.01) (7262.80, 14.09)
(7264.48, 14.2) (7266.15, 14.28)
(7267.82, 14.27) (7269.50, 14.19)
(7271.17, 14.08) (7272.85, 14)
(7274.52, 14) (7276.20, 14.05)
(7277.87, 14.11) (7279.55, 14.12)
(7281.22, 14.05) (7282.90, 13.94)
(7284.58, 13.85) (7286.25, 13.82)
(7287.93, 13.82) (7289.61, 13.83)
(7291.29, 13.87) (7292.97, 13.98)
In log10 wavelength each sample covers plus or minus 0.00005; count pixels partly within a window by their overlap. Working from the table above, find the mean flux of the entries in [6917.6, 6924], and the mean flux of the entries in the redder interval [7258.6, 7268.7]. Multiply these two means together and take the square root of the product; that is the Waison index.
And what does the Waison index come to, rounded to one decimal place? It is 14.0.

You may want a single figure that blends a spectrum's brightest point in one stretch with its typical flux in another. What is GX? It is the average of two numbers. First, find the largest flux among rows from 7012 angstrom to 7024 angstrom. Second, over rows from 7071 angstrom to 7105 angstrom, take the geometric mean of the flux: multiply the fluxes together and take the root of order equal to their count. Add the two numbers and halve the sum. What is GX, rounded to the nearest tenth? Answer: 14.3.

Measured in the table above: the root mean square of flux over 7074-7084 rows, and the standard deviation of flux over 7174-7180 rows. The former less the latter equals 14.4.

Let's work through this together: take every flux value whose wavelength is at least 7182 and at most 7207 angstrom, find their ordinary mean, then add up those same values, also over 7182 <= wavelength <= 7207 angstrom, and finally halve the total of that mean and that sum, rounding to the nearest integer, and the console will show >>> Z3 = 110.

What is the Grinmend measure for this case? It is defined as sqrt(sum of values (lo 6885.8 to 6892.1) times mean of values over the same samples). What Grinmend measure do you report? 27.6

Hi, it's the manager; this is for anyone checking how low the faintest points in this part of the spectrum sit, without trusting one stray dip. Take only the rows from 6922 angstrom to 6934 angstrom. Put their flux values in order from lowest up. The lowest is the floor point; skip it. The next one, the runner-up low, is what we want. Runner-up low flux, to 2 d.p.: 13.84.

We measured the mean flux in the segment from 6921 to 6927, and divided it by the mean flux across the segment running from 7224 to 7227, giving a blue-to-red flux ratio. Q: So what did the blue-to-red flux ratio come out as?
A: 1.03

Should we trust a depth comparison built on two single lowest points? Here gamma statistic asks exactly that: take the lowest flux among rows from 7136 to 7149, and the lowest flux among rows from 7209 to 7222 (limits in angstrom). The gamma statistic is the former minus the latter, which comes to -0.30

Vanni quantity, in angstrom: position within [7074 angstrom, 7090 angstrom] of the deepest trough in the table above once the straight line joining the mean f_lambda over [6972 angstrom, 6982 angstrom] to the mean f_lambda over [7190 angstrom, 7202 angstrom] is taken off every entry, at 7089.32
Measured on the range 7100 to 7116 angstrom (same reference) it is 7115.48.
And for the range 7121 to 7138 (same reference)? 7123.68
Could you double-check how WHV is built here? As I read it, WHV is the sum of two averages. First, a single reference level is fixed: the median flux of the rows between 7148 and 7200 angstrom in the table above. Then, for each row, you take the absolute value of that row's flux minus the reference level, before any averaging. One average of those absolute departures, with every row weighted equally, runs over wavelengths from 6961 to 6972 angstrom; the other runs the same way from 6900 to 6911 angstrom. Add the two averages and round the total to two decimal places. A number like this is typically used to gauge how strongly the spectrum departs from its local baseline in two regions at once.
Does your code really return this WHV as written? 0.84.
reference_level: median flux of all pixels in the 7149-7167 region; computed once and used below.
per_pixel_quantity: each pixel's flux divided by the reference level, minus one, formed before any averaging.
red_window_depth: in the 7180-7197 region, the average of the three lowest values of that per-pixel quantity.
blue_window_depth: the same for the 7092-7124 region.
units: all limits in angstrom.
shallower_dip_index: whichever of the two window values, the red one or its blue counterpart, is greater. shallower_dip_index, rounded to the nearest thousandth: -0.010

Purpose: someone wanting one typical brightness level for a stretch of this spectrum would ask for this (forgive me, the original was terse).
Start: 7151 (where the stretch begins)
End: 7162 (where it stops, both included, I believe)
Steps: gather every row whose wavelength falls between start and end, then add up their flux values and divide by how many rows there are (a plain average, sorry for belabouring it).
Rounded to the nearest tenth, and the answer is 13.8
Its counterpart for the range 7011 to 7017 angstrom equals 14.3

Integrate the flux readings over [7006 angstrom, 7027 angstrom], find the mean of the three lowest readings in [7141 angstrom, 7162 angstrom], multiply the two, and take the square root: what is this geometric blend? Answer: 62.9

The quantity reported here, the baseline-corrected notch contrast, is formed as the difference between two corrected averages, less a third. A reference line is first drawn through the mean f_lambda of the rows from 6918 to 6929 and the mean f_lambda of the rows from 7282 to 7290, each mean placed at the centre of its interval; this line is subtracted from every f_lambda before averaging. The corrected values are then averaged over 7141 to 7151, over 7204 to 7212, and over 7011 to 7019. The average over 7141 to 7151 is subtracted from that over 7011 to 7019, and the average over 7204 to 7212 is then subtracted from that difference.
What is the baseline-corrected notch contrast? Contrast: 1.2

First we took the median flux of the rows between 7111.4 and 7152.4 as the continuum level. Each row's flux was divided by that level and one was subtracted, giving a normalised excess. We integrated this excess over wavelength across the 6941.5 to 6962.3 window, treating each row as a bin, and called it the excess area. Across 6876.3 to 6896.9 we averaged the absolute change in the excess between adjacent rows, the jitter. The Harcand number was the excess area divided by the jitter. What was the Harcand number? 237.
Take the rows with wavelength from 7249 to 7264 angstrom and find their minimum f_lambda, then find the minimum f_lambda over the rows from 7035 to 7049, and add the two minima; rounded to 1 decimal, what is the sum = 28.0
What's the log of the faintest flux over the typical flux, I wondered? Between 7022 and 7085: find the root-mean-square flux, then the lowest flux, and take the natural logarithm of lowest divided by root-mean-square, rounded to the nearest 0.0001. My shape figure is -0.0309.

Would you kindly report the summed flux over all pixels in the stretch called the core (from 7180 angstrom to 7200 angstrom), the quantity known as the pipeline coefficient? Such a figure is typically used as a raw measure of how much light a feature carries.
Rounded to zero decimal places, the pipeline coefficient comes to 164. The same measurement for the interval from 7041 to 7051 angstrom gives 88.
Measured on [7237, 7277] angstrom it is 339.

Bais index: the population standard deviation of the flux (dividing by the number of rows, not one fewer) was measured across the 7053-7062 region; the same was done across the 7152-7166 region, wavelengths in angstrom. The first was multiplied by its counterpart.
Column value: 0.017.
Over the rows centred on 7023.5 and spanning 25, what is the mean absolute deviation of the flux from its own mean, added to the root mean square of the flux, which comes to 14.5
